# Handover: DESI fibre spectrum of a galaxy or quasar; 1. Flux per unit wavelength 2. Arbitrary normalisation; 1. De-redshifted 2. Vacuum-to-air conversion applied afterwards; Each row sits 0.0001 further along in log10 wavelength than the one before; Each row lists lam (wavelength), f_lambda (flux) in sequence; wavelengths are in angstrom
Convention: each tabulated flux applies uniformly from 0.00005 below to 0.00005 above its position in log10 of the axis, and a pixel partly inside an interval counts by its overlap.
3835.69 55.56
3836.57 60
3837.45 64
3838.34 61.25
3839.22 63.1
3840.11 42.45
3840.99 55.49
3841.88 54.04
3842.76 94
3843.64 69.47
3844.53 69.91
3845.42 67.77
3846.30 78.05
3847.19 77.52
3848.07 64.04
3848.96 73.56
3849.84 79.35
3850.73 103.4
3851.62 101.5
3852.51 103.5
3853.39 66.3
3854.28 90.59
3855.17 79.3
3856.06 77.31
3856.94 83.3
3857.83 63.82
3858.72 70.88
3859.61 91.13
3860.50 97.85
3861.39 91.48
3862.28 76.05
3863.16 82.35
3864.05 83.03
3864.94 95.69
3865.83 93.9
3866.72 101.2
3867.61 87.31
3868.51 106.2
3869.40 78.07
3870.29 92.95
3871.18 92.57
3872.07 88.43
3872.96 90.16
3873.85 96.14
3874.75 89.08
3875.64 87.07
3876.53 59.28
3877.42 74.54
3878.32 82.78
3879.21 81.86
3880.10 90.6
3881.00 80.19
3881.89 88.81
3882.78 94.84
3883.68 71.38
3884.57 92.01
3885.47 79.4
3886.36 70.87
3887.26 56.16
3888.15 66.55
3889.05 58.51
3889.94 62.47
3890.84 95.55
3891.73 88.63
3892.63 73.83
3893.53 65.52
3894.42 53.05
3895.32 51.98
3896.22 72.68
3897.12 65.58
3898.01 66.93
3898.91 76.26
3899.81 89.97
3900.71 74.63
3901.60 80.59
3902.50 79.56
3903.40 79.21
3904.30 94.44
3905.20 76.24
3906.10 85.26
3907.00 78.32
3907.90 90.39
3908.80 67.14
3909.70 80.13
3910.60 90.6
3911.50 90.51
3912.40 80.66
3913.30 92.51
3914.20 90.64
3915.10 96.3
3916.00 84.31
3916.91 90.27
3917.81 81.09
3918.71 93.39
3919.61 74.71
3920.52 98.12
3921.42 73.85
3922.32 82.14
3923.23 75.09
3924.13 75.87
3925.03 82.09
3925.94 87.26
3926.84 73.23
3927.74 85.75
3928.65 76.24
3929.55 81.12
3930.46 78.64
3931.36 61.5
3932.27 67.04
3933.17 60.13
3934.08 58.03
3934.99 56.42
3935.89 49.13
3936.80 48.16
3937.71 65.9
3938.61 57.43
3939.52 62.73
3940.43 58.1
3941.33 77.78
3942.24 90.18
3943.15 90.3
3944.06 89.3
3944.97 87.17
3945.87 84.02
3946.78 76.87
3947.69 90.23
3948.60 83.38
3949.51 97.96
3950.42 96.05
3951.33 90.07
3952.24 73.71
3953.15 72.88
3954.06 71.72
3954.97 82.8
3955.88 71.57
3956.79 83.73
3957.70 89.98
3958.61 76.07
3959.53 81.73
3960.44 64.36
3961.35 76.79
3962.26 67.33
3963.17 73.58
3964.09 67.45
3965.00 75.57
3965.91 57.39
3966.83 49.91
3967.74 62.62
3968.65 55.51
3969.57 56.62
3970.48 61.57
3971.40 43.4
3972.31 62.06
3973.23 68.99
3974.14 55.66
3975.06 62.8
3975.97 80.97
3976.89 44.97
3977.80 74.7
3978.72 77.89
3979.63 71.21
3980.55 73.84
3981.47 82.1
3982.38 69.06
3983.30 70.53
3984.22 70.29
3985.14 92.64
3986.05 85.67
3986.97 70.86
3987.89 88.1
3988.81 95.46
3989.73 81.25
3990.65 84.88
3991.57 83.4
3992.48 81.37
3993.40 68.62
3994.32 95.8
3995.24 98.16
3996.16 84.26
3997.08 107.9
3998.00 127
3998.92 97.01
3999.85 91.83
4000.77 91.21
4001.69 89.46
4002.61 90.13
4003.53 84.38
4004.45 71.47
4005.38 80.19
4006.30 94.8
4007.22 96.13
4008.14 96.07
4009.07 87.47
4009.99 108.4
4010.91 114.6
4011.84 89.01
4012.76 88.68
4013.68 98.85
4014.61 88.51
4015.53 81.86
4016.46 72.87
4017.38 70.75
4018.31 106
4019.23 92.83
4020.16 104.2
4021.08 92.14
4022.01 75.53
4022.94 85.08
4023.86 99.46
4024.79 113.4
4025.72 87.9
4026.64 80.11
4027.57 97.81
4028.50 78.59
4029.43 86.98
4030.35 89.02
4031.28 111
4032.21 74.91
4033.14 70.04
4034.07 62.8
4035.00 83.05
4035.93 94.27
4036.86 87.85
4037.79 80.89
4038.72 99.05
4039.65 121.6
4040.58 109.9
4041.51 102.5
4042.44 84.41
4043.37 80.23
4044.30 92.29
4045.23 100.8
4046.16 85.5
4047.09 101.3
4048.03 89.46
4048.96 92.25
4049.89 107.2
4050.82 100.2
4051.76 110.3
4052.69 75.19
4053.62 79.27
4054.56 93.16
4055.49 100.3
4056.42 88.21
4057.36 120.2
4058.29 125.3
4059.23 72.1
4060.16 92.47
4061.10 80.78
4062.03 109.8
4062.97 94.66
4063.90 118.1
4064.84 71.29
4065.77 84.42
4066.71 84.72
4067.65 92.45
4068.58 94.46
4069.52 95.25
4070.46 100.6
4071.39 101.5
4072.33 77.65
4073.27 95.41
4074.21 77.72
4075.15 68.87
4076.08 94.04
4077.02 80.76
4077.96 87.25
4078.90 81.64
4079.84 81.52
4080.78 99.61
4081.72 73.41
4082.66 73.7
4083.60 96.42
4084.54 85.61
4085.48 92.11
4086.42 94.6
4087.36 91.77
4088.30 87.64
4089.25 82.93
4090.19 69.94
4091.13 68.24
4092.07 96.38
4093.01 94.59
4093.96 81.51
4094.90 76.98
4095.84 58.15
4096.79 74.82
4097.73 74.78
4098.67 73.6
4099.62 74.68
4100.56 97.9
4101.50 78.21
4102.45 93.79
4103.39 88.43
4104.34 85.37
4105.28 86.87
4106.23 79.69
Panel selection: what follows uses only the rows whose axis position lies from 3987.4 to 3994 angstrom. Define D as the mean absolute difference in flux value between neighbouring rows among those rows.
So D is 6.9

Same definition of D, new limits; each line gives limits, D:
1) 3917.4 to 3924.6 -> 13.5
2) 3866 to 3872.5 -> 13.4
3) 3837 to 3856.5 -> 11.9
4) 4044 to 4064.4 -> 16.6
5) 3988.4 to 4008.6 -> 9.6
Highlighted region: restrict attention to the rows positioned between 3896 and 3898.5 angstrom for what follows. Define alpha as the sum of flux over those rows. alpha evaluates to 205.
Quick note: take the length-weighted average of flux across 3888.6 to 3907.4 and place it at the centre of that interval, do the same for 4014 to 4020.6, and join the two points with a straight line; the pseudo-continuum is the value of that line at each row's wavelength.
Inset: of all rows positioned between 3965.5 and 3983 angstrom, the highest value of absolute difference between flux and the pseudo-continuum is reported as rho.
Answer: 39.6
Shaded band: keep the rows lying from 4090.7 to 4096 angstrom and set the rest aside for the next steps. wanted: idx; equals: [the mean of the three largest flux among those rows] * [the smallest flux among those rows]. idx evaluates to 5282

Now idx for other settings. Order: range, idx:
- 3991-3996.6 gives 6364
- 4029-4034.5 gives 6008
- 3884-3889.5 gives 4535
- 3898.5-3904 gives 6222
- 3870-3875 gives 8302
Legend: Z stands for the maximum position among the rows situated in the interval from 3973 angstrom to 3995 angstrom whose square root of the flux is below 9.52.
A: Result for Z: 3993.40 angstrom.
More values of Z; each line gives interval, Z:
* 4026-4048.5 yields 4048.03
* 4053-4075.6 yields 4075.15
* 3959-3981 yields 3980.55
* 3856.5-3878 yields 3877.42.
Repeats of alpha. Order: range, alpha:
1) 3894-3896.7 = 178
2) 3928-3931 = 236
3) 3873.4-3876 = 272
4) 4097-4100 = 223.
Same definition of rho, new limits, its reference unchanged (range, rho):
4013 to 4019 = 17.6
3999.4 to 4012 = 27.1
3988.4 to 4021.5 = 40.9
